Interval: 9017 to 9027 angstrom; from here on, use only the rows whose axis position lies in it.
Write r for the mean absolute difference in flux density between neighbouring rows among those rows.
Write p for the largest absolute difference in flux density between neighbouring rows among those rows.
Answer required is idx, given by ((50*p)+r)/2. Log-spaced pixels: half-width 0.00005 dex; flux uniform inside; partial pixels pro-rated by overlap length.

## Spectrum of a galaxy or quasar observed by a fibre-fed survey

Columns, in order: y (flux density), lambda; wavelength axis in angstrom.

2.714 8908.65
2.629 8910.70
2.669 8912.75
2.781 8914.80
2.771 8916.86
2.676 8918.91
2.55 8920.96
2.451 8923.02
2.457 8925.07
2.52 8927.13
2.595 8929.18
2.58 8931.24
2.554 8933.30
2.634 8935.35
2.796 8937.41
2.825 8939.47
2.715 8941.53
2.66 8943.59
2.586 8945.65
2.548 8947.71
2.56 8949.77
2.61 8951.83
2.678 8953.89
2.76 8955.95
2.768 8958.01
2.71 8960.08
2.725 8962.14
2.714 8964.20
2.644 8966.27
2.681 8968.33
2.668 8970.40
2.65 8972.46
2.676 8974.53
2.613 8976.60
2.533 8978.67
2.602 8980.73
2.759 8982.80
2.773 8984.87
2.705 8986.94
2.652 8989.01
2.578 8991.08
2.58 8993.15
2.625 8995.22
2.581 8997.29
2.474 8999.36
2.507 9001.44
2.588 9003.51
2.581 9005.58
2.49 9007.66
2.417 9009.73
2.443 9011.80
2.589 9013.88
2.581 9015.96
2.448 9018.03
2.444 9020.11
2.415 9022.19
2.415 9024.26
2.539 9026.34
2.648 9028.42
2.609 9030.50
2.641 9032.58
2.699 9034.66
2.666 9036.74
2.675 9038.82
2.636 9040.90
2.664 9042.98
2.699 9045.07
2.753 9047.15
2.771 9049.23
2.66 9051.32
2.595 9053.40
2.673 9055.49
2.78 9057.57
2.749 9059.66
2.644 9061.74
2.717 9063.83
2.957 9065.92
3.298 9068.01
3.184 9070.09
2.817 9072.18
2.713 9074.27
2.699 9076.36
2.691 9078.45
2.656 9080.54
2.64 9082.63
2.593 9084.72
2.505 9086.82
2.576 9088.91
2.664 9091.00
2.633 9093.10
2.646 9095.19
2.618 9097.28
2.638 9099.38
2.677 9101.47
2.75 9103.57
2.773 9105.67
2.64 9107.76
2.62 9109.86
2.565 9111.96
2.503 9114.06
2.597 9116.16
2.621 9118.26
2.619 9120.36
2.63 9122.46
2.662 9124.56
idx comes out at 3.1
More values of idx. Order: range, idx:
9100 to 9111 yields 3.4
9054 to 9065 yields 2.7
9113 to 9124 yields 2.4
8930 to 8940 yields 4.1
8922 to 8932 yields 1.9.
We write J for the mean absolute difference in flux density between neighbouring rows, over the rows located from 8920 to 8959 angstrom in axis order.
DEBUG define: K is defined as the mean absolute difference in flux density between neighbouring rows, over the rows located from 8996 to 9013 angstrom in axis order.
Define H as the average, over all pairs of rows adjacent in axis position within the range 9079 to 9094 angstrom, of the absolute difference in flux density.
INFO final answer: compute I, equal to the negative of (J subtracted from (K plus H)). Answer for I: -0.058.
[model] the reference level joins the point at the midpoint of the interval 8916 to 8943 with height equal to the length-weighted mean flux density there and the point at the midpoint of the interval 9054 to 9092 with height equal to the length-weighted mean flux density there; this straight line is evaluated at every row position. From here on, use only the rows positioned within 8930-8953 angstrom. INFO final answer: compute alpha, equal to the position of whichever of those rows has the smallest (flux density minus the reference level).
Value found 8947.71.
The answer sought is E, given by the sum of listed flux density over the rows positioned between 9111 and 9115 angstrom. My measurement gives 5.07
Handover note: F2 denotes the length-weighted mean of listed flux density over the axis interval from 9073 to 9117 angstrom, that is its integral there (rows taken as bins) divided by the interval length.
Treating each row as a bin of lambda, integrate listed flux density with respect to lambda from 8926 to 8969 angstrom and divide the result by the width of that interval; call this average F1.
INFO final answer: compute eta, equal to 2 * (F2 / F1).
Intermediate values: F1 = 2.66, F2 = 2.64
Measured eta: 1.98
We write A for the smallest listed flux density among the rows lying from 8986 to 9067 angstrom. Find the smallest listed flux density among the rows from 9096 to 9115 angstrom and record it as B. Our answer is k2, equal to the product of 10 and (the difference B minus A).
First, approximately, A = 2.415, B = 2.503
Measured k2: 0.9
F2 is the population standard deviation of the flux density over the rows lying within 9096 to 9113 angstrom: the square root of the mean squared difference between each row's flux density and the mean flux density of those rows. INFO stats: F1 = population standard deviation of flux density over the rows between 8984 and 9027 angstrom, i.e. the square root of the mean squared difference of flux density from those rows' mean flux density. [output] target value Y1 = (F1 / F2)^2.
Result 2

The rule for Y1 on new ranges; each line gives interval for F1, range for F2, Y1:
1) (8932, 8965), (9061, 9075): 0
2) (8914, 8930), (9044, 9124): 1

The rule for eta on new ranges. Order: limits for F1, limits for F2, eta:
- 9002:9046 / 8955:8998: 2.08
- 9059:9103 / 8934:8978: 1.96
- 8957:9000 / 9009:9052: 1.95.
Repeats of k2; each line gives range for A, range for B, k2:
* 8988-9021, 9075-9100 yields 0.9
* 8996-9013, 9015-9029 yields 0.0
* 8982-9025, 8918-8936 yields 0.4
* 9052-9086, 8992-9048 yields -1.8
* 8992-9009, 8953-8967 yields 1.7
